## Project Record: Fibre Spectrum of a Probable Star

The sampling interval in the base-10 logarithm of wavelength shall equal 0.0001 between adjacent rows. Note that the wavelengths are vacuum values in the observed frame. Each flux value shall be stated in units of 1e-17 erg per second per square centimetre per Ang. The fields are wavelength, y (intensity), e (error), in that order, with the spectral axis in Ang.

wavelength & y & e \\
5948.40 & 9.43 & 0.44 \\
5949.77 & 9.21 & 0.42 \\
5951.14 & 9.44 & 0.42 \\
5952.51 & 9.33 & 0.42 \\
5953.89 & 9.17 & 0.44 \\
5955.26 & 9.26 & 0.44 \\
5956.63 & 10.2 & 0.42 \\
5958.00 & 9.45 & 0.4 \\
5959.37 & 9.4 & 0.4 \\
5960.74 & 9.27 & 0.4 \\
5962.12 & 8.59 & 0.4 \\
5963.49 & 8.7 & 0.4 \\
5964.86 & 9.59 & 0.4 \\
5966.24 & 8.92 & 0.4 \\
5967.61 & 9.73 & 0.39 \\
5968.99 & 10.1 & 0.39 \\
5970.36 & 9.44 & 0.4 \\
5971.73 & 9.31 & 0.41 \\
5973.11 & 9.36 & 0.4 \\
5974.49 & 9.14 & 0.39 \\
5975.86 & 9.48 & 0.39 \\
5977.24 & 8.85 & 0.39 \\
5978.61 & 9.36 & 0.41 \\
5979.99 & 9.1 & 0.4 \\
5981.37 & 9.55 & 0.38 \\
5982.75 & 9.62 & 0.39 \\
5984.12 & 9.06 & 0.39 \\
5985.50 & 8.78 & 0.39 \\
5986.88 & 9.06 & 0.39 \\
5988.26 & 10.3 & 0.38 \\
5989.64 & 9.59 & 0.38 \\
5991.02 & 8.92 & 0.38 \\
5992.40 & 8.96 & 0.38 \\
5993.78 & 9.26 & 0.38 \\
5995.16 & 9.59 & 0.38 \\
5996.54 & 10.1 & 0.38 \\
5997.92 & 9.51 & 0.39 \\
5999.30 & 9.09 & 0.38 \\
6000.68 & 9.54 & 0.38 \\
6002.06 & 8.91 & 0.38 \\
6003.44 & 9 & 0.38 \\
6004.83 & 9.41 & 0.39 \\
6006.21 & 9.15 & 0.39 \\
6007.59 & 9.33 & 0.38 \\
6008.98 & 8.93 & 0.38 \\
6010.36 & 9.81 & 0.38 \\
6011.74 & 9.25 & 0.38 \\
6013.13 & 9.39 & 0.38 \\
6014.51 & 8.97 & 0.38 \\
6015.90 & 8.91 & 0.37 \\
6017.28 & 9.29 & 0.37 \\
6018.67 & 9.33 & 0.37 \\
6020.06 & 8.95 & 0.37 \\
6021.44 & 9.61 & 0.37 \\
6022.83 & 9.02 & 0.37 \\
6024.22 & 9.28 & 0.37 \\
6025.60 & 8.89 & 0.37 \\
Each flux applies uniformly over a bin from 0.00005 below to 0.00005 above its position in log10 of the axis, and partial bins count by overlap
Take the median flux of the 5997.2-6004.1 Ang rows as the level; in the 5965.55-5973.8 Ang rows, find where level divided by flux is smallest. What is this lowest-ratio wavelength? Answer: 5968.99 Ang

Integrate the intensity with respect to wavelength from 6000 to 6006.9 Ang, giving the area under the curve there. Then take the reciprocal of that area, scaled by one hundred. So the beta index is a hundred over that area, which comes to 1.57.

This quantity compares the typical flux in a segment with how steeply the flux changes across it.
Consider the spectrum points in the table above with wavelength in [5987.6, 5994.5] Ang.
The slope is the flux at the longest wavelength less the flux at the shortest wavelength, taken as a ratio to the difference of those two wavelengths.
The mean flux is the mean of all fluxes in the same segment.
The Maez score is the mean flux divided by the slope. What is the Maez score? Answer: -50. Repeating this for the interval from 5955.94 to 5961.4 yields -42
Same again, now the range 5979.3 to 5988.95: 64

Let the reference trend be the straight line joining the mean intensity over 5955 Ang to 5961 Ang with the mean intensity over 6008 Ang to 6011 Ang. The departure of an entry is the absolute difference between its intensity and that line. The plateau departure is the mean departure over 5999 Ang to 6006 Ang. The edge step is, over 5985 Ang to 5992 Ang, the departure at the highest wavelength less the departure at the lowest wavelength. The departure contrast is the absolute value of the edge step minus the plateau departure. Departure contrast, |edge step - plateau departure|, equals 0.43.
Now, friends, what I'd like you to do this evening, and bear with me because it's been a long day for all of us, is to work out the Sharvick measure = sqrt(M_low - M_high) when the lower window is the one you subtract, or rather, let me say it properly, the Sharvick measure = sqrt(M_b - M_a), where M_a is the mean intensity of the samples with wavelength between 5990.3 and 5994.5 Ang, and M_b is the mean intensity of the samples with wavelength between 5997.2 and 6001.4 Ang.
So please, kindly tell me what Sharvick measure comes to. 0.6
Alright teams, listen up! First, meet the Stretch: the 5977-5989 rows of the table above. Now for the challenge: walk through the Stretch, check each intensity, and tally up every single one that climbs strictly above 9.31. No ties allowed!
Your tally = 4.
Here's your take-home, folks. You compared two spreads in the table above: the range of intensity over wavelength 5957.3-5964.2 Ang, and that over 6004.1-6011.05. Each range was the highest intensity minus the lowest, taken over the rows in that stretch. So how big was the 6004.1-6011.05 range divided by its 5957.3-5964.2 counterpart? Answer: 1.0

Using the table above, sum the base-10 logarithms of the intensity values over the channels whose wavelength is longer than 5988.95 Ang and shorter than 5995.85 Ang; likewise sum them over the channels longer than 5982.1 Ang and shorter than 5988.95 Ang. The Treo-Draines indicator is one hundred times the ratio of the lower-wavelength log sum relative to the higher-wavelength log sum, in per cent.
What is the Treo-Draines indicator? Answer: 100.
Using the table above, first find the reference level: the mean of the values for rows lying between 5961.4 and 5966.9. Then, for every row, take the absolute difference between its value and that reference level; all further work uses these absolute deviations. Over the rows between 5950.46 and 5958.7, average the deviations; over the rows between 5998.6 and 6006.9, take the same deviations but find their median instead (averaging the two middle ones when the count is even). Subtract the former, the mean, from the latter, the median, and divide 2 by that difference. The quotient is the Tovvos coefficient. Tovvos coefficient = -5.6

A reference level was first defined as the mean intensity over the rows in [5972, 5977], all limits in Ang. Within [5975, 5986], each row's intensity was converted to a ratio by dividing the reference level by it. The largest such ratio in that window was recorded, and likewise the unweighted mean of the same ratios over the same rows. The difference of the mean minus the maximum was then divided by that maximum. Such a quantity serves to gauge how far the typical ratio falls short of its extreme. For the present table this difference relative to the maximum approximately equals -0.047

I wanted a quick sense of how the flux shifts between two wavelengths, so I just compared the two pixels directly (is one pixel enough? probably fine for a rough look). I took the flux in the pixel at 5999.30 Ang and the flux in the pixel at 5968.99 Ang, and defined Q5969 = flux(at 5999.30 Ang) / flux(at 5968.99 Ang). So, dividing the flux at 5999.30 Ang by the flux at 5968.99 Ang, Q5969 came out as 0.900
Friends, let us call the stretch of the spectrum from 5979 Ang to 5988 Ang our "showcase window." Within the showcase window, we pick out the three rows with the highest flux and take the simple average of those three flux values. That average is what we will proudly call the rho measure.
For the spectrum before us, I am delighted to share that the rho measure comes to 9.4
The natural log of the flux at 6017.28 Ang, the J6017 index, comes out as 2.23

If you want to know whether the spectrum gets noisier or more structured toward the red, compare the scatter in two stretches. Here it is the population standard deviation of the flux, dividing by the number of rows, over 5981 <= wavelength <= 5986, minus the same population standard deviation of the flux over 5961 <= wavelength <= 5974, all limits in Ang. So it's -0.117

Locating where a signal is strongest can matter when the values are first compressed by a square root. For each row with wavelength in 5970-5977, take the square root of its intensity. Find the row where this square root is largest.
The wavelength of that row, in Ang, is 5975.86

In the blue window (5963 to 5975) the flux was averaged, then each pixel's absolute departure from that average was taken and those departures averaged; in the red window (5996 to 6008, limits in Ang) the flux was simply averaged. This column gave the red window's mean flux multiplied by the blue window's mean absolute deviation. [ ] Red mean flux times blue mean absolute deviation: 2.90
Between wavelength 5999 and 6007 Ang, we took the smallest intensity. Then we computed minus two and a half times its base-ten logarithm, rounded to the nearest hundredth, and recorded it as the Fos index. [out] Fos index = -2.37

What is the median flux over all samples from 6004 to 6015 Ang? 9.29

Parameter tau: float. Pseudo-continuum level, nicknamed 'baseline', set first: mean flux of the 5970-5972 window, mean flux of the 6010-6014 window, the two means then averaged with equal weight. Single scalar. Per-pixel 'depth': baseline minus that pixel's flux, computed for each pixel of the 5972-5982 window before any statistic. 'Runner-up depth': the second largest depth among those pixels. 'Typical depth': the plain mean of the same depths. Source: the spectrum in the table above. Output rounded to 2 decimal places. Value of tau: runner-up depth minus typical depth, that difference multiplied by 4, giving 0.65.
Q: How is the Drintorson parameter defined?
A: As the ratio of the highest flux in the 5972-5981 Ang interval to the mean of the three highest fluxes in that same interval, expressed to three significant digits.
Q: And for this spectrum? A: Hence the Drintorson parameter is 1.01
